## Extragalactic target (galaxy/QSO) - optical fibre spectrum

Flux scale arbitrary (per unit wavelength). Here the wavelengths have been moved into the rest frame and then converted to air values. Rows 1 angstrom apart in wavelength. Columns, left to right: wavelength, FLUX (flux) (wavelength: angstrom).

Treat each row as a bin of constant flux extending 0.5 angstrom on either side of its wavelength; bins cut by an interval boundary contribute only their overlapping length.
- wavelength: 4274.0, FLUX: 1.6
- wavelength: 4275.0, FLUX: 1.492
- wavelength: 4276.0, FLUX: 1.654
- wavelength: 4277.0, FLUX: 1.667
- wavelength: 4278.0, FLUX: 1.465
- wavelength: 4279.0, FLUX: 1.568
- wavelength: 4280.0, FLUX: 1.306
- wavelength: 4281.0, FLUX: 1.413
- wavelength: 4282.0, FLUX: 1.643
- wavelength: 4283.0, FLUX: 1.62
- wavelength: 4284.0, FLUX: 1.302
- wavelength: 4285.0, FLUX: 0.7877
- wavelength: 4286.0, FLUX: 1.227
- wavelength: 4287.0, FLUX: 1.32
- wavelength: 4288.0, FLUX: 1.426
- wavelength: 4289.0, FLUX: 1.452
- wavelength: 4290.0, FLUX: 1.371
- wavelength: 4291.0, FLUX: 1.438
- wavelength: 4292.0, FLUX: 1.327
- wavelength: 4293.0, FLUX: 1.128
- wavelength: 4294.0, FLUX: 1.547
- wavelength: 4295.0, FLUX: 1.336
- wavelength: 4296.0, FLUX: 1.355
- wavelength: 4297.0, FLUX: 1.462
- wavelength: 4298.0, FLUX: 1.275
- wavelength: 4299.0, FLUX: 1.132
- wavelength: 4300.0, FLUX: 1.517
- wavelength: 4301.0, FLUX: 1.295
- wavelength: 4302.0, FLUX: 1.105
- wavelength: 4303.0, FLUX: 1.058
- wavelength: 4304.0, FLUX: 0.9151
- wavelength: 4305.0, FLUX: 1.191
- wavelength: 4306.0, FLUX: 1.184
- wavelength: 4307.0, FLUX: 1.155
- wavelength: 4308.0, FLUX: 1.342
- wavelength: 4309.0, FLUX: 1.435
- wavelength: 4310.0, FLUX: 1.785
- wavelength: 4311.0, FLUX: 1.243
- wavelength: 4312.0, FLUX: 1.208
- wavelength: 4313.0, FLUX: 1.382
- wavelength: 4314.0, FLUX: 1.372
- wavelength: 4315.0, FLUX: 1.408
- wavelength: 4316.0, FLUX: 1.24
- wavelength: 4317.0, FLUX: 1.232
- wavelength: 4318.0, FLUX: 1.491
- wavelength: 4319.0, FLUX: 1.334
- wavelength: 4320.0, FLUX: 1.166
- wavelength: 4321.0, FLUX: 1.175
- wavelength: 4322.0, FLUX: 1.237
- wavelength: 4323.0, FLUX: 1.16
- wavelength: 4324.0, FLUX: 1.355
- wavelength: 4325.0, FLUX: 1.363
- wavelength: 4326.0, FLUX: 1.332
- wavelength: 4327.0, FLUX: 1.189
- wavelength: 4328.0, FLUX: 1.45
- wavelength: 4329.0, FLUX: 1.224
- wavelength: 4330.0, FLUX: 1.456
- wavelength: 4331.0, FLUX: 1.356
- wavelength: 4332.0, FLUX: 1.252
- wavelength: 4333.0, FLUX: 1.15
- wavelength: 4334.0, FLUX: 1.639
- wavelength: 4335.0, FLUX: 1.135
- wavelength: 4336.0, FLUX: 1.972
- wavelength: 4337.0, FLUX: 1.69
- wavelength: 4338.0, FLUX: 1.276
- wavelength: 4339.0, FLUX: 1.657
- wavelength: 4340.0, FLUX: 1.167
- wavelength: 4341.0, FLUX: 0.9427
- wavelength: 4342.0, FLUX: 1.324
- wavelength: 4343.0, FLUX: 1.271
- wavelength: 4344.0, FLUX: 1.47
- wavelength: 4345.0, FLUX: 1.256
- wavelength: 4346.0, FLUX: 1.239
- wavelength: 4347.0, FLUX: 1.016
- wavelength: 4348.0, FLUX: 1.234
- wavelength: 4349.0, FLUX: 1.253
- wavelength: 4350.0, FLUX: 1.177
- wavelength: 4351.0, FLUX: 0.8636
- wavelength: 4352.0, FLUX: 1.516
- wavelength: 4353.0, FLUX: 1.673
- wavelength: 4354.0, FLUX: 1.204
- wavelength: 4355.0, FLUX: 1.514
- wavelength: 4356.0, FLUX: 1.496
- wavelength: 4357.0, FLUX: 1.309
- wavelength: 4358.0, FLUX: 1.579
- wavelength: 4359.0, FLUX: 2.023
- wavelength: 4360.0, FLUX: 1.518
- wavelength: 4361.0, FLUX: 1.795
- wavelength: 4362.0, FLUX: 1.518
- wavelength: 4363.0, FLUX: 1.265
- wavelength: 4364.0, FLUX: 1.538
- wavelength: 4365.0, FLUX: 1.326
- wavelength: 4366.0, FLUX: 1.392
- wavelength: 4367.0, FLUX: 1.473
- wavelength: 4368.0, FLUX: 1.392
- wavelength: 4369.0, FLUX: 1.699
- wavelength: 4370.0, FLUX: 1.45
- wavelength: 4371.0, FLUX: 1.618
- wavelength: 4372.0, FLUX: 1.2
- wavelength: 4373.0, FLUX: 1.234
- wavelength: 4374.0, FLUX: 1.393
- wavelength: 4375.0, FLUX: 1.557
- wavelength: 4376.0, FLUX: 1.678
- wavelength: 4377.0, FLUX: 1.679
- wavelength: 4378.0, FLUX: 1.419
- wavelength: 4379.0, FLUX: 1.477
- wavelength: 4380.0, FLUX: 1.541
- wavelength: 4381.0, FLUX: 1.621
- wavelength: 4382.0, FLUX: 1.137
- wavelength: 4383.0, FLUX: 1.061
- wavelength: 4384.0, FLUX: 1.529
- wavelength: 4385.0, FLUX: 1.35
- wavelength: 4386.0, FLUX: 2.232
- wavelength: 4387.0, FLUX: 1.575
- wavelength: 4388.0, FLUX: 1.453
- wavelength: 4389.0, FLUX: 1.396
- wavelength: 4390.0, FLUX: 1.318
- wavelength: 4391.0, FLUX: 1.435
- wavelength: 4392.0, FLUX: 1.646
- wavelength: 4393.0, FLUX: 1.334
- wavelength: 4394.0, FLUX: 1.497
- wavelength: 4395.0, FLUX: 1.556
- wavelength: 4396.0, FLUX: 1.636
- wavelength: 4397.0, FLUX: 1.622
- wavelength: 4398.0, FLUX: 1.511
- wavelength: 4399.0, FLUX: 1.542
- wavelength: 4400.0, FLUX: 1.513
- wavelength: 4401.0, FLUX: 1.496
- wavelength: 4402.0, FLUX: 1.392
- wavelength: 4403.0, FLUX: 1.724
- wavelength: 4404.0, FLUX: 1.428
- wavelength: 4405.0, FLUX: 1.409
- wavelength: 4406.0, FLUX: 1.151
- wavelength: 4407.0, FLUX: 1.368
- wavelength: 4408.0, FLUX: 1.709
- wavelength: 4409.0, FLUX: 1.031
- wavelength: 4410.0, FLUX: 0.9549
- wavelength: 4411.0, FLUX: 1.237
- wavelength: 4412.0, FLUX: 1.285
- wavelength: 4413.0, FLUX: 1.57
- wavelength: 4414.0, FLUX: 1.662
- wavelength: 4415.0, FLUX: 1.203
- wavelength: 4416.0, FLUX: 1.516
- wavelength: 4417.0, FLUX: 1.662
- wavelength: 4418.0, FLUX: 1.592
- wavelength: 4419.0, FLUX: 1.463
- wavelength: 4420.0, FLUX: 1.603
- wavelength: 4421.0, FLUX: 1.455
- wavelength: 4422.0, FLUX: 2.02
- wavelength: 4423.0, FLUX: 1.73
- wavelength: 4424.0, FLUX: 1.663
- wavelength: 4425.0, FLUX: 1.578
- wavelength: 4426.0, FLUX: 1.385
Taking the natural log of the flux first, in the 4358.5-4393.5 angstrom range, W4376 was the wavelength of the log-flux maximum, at 4386.0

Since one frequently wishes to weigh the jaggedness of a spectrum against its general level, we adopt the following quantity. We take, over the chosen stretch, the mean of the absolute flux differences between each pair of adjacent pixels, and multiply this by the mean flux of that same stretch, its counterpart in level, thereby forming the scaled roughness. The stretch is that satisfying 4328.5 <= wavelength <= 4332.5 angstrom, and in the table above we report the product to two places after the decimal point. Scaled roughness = 0.19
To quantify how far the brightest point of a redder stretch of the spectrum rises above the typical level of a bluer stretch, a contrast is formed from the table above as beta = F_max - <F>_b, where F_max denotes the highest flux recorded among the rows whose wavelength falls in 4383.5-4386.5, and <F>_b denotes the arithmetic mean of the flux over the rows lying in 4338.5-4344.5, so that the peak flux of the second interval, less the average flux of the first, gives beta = 0.9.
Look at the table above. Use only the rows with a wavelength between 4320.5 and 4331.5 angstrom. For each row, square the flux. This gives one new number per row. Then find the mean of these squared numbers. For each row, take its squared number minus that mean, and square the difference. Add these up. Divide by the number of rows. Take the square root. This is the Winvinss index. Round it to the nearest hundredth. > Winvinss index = 0.27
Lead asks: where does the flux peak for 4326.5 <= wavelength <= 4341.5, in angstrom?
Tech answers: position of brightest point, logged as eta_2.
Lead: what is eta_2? 4336.0 angstrom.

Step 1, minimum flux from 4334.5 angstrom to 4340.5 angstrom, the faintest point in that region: 1.135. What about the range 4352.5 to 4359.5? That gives 1.204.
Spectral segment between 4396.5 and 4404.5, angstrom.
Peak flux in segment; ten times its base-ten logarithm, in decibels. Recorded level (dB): 2.37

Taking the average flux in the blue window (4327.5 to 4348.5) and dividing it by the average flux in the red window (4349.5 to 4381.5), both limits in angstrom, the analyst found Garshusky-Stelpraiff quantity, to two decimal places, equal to 0.91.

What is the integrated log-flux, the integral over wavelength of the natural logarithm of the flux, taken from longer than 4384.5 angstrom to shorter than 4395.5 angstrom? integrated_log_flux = 4.5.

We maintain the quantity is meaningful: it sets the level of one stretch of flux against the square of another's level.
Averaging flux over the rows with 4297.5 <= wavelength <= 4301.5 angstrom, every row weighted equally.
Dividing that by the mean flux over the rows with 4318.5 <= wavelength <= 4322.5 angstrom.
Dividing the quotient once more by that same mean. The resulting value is 0.87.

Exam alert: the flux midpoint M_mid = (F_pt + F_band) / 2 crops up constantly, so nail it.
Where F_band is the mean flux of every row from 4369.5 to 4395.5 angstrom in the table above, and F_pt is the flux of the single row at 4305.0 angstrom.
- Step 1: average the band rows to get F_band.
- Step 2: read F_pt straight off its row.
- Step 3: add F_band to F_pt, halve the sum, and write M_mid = 1.33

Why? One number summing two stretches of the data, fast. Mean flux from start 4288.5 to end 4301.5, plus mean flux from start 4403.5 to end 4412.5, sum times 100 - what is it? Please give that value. 264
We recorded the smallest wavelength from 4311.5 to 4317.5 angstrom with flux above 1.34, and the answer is 4313.0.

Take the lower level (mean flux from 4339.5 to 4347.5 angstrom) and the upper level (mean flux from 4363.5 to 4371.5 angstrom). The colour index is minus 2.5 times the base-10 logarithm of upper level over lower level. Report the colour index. -0.22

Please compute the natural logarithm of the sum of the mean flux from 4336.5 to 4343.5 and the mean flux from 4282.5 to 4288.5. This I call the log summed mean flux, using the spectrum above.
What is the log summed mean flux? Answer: 0.96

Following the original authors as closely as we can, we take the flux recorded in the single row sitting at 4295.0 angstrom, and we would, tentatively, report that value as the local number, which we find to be 1.336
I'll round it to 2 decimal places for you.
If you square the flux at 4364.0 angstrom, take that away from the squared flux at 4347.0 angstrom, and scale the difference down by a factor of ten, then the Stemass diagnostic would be -0.13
